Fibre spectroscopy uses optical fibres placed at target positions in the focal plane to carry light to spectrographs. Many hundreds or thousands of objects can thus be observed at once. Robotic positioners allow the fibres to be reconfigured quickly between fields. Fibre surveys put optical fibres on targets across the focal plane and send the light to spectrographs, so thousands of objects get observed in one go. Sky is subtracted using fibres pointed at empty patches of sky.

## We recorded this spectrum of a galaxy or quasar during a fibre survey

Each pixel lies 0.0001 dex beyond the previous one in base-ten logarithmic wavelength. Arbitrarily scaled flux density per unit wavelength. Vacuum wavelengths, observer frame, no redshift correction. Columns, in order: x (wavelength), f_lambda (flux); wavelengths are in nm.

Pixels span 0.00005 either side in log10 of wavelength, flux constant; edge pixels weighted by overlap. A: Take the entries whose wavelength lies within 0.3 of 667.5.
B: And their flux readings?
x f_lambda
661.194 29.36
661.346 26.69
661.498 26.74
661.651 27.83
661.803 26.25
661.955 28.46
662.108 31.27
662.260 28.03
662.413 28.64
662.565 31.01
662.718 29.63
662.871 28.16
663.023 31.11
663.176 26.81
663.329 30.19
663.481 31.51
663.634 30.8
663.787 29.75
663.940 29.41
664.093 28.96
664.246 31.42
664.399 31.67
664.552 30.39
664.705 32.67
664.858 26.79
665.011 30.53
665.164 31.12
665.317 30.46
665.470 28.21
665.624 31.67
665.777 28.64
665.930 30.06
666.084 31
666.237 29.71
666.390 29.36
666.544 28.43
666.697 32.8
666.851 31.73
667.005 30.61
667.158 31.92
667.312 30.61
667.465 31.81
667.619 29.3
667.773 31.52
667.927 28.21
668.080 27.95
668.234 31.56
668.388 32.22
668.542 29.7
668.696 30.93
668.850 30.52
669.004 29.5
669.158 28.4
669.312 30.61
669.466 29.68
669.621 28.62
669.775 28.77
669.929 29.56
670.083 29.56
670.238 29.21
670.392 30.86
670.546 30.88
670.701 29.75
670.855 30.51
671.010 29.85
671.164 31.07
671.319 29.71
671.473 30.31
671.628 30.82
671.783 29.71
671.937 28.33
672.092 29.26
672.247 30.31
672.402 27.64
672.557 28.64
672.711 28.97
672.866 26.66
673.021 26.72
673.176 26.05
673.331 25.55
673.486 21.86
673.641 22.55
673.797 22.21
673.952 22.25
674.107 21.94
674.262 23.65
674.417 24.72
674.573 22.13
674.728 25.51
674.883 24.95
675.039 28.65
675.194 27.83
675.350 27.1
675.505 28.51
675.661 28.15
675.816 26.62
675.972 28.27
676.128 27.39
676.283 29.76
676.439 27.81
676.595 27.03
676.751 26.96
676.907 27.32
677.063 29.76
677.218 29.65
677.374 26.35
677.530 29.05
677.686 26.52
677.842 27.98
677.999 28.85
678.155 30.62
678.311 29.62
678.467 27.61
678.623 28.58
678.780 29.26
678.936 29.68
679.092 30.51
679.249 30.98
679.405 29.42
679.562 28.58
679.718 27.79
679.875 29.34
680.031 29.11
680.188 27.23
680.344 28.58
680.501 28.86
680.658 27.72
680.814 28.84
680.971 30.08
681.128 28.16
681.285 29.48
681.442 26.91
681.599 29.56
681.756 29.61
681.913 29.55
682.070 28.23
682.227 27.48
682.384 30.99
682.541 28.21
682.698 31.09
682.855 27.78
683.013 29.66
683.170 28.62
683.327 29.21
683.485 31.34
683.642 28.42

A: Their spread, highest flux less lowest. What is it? 2.5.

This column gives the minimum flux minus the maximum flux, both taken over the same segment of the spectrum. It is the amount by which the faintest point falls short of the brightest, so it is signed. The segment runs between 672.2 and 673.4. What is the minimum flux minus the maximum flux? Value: -4.8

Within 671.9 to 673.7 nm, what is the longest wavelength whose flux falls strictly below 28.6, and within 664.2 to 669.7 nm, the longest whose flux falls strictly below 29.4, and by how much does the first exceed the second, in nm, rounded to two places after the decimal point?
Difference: 4.02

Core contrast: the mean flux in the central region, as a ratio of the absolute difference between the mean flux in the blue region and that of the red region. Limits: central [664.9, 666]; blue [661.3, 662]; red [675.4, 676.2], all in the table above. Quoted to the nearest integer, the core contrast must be 51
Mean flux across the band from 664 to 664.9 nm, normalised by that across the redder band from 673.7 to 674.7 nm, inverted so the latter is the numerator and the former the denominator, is 0.75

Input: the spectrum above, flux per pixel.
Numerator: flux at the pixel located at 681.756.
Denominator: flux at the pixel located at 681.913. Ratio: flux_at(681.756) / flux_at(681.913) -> 1.00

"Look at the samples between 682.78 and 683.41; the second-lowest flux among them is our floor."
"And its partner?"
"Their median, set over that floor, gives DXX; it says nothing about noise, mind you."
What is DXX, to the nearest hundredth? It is 1.01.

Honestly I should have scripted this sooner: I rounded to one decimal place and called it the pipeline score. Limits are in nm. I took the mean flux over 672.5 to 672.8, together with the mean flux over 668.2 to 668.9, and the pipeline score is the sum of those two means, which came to 59.8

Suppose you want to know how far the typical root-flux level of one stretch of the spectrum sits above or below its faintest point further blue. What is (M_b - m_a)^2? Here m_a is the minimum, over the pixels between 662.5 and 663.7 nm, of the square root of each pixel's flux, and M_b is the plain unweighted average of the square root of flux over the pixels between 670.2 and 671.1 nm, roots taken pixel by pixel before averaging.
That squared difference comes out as 0.10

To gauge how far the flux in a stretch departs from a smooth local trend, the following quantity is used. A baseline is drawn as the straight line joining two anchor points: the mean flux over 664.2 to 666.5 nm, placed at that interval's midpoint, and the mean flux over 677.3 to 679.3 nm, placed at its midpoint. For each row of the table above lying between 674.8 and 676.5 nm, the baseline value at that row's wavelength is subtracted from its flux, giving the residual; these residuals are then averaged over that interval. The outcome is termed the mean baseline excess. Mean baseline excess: -1.4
